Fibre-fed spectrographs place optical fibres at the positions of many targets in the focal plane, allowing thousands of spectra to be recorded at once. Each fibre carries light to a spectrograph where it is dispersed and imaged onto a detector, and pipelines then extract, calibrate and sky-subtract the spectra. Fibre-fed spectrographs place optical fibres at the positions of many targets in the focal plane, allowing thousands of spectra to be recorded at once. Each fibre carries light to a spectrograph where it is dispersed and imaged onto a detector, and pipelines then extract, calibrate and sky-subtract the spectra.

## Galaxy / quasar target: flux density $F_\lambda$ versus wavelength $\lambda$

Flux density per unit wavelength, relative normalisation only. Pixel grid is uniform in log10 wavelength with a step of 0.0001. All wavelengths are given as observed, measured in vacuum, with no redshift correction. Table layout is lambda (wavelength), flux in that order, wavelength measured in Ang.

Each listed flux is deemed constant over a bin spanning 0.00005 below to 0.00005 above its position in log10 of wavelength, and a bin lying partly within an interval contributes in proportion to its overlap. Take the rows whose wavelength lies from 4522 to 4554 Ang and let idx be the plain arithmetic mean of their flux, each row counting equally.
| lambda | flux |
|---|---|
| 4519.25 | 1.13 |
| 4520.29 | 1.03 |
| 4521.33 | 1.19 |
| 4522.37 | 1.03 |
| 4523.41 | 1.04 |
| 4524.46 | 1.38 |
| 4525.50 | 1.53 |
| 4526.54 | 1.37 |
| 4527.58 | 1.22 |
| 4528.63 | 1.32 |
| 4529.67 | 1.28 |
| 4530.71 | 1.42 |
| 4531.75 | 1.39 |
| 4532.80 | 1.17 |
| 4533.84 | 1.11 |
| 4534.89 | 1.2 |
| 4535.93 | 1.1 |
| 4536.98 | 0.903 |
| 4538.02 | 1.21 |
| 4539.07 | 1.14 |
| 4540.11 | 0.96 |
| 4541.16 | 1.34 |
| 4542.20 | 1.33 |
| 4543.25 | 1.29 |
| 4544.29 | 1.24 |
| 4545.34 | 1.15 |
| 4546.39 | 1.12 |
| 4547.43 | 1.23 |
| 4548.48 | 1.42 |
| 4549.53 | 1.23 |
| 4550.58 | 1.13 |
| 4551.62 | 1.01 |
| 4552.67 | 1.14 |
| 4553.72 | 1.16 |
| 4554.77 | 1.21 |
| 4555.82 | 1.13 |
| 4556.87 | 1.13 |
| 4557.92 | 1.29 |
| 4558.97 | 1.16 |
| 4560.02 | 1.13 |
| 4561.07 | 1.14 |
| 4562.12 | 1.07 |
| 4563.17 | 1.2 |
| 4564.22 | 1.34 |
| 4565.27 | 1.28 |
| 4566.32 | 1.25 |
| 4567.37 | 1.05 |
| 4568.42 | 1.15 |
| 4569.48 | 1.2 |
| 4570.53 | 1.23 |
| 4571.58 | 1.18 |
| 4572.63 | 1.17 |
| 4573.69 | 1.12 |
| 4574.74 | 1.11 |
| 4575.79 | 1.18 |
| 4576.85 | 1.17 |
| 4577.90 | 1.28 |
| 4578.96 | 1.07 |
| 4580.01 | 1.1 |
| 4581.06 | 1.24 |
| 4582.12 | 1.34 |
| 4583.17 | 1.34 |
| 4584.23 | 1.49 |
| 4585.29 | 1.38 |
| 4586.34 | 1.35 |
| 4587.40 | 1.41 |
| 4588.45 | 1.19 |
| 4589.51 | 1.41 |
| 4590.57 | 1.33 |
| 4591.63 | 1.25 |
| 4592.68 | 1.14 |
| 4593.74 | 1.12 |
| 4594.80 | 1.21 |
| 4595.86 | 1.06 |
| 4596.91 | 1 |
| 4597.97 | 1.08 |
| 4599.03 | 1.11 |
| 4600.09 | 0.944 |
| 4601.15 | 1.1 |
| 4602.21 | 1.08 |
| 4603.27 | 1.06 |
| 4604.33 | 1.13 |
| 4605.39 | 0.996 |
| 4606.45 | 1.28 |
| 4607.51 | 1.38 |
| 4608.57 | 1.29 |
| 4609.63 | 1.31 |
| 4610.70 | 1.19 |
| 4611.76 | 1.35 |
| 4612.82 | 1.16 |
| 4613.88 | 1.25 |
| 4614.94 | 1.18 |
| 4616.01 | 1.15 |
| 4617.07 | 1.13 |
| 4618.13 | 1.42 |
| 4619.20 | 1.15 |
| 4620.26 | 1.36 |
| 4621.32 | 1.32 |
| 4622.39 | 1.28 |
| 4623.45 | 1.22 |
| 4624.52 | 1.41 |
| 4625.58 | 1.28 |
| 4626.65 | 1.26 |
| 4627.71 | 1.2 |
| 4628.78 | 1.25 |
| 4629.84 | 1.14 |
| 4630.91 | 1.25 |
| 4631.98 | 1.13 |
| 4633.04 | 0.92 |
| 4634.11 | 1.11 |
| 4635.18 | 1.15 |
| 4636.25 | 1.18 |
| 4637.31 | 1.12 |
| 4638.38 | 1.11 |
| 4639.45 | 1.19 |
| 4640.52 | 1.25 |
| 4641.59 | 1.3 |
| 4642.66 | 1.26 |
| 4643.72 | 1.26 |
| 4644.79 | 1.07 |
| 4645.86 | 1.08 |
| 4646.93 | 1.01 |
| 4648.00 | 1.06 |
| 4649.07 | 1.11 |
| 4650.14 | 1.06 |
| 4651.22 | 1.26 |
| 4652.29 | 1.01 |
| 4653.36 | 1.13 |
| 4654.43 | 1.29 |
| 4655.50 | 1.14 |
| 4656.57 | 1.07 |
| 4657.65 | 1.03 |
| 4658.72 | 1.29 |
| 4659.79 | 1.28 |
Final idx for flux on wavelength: 1.21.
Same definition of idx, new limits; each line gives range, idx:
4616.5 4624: 1.27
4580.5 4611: 1.21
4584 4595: 1.30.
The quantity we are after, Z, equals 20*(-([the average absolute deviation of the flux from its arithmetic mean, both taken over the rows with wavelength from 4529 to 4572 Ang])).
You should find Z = -1.7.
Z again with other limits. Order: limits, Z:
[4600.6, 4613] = -2.1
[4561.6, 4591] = -1.9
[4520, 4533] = -2.7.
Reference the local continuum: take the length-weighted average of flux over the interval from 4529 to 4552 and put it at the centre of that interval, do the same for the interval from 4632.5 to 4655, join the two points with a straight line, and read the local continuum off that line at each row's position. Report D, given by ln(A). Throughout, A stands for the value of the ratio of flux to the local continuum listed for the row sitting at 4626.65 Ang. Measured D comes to 0.09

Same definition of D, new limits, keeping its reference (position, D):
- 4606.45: 0.10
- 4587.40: 0.18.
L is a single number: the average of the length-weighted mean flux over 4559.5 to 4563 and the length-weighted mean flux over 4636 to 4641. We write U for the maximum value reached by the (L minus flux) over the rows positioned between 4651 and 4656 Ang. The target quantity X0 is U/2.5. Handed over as 0.054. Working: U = 0.136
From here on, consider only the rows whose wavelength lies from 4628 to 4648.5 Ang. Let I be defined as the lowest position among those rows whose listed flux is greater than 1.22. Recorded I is 4628.78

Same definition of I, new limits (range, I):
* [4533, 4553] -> 4541.16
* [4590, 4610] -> 4590.57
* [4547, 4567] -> 4547.43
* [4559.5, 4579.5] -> 4564.22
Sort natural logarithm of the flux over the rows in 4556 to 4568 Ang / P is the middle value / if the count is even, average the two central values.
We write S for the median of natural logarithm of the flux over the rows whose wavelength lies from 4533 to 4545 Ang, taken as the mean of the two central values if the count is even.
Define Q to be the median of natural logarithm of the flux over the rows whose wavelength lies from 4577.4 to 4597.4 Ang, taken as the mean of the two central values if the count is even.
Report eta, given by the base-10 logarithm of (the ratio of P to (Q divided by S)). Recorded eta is -0.92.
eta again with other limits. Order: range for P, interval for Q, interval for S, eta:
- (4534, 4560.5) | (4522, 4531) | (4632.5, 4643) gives -1.09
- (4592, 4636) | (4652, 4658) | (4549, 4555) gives -0.66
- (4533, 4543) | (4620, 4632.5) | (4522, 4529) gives -0.80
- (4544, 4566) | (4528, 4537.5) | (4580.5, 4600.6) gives -0.76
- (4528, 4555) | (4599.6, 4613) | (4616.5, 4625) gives -0.48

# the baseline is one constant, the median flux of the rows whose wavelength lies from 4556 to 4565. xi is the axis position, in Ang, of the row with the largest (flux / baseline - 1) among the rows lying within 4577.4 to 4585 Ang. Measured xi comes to 4584.23 Ang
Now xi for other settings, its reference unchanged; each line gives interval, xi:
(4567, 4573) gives 4570.53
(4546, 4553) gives 4548.48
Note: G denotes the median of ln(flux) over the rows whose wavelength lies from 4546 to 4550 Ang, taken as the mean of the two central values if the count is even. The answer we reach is 0.207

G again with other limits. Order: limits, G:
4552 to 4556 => 0.140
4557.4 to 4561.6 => 0.140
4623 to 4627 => 0.239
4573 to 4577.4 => 0.135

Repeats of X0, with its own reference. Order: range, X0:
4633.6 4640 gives 0.014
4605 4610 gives 0.060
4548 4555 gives 0.054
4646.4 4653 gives 0.054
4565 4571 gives 0.038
